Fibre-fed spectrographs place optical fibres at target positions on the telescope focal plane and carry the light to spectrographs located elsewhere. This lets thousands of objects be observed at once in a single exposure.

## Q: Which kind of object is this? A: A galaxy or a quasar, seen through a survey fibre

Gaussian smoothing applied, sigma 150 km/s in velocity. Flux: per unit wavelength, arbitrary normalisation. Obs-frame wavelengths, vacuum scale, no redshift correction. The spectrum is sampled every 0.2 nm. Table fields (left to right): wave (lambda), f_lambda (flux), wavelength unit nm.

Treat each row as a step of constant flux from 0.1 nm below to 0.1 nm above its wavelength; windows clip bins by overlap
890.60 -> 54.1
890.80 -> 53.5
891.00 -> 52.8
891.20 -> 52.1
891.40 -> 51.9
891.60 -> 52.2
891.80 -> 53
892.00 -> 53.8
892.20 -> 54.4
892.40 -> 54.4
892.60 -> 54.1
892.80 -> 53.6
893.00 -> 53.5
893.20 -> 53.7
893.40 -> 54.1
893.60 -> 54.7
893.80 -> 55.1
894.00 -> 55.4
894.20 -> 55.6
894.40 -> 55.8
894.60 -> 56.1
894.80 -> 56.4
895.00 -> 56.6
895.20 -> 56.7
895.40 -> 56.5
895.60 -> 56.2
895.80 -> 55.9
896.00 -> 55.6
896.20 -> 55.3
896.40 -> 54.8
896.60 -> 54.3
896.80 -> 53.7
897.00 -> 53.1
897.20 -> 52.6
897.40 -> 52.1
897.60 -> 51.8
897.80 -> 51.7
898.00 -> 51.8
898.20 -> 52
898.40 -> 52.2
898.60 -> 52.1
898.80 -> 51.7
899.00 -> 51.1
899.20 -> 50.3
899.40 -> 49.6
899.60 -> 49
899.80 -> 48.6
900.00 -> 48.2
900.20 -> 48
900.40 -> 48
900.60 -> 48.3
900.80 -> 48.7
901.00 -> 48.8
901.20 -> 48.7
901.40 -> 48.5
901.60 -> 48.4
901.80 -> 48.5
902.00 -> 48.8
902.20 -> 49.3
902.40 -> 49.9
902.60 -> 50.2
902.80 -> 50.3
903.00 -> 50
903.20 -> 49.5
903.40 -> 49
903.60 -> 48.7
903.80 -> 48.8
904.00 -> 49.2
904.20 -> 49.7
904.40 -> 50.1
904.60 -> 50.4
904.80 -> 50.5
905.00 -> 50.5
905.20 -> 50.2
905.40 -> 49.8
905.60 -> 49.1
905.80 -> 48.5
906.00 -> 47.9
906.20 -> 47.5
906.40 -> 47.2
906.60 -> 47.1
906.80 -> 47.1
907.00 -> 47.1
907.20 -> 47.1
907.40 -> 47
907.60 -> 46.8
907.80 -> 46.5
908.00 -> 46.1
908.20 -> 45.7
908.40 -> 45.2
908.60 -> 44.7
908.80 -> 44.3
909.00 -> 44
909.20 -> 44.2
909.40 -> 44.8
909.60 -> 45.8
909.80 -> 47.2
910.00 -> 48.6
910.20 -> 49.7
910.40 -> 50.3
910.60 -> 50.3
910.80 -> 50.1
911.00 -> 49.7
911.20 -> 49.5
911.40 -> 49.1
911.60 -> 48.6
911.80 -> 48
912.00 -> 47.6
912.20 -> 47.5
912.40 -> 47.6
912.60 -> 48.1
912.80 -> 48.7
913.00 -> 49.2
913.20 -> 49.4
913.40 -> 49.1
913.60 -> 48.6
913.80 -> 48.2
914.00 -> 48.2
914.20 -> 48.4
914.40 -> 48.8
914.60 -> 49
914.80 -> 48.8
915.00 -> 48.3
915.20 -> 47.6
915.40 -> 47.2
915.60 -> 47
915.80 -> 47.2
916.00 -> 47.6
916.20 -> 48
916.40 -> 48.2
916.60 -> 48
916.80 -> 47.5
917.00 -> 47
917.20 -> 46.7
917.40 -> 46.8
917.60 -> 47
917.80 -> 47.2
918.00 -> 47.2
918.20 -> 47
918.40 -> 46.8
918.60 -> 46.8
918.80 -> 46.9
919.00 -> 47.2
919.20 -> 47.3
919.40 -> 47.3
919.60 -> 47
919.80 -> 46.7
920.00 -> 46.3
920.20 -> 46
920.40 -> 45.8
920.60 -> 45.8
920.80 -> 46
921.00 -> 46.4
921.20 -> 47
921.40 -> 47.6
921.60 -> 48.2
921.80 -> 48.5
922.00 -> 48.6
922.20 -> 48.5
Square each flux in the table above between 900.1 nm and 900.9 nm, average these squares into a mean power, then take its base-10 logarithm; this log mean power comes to 3.37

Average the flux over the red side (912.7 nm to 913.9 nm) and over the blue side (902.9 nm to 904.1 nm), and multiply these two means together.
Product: 2404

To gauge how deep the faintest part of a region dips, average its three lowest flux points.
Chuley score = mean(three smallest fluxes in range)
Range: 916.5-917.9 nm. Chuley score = 46.8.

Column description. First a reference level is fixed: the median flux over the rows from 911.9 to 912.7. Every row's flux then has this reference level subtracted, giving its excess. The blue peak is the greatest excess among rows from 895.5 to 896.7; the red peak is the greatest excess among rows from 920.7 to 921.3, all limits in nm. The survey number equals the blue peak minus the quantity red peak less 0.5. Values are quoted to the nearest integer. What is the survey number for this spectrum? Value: 10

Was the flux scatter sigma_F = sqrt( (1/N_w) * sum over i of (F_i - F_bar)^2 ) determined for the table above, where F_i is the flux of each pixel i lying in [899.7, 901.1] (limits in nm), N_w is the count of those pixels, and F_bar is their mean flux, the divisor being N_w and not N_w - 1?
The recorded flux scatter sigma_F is 0.3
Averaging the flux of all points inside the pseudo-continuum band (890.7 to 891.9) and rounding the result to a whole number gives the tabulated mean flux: 53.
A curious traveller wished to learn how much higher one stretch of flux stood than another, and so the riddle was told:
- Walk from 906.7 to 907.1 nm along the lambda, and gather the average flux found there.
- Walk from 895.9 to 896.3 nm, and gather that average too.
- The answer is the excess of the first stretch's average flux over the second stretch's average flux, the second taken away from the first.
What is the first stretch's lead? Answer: -8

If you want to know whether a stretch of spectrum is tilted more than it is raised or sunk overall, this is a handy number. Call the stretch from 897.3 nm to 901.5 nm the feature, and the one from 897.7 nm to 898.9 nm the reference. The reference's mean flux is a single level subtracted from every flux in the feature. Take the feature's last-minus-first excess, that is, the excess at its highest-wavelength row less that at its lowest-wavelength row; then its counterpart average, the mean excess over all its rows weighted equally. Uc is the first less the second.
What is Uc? -2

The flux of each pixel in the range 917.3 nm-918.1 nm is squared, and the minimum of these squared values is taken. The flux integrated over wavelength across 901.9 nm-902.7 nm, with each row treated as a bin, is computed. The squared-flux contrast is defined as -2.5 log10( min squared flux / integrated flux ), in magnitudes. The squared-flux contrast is -4.36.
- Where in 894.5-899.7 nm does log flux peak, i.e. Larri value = 895.20 nm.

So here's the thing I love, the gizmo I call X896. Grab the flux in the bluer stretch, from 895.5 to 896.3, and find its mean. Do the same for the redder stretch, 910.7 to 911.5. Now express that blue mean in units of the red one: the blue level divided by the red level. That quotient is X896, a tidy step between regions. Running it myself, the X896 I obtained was 1.12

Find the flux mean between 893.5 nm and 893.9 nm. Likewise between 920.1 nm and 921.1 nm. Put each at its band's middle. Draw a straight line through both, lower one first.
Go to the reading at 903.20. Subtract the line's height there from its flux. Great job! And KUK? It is -2.3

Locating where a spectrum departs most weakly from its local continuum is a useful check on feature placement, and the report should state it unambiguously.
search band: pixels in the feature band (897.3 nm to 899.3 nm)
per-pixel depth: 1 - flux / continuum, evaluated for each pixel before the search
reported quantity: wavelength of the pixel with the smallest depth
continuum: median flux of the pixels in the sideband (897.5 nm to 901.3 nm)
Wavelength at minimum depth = 898.40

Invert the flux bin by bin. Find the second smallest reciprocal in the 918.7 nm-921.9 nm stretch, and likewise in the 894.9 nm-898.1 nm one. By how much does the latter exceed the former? -0.0031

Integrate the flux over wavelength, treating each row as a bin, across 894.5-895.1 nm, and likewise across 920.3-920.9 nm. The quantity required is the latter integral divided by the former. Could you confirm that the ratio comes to 0.81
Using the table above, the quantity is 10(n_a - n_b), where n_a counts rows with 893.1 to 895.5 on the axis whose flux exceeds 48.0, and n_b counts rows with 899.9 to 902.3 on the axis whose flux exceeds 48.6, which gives 70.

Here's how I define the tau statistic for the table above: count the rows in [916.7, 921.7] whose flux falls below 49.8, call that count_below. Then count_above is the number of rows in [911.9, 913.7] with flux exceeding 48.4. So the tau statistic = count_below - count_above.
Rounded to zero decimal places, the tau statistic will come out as 20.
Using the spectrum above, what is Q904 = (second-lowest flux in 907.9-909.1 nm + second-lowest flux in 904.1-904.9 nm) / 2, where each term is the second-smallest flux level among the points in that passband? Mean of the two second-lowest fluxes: 47.2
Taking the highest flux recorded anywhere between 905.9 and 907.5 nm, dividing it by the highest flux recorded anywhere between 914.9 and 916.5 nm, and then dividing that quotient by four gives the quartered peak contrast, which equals 0.248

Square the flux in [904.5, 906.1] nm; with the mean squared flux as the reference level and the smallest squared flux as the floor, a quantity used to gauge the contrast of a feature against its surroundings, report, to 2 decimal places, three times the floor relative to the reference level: 2.80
